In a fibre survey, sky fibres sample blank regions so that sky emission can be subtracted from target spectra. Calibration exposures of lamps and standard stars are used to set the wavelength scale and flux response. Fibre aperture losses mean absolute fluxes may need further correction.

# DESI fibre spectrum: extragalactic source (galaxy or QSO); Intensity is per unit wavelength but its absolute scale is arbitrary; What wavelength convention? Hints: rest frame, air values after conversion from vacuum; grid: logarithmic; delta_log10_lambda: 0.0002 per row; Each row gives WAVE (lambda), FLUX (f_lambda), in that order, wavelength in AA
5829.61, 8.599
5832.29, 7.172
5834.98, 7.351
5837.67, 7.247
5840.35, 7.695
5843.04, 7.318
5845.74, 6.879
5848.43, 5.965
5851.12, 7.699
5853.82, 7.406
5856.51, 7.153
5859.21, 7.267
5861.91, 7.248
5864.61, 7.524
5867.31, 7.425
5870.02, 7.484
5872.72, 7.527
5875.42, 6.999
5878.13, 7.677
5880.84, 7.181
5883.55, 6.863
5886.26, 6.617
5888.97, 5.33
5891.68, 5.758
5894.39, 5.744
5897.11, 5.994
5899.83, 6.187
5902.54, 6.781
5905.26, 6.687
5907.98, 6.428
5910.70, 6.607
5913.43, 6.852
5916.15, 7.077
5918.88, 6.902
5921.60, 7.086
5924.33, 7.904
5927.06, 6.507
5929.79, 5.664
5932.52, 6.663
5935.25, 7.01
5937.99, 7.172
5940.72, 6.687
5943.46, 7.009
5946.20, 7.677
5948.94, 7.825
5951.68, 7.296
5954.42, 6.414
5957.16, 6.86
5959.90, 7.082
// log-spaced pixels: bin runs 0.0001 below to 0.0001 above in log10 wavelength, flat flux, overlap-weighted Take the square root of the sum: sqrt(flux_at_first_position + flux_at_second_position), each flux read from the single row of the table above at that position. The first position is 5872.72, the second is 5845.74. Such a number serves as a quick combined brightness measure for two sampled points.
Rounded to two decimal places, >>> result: 3.80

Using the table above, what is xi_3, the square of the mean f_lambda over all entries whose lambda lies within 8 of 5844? 51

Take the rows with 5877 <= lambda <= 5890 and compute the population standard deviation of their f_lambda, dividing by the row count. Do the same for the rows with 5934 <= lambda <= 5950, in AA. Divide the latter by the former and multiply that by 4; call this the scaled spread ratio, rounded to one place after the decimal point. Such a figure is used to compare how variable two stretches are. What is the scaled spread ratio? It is 2.0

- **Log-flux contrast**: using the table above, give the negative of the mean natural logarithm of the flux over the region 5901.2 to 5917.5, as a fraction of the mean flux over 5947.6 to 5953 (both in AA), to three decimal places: -0.252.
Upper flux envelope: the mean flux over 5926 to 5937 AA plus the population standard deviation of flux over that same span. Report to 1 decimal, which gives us 7.0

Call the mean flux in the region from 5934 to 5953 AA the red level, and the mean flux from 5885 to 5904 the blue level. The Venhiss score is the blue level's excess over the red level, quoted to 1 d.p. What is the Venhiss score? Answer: -1.2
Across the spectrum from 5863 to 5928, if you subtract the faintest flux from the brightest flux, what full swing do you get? 2.6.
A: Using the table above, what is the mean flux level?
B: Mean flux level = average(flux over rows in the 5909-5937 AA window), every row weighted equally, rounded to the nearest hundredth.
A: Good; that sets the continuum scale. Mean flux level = 6.83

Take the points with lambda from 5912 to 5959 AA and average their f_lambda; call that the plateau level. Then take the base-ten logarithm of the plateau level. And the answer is 0.844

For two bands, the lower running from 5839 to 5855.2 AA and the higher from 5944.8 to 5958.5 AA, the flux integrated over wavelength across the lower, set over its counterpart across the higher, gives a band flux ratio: 1.17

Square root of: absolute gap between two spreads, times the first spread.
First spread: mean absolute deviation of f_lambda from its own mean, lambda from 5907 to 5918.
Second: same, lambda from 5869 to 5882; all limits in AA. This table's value 0.0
